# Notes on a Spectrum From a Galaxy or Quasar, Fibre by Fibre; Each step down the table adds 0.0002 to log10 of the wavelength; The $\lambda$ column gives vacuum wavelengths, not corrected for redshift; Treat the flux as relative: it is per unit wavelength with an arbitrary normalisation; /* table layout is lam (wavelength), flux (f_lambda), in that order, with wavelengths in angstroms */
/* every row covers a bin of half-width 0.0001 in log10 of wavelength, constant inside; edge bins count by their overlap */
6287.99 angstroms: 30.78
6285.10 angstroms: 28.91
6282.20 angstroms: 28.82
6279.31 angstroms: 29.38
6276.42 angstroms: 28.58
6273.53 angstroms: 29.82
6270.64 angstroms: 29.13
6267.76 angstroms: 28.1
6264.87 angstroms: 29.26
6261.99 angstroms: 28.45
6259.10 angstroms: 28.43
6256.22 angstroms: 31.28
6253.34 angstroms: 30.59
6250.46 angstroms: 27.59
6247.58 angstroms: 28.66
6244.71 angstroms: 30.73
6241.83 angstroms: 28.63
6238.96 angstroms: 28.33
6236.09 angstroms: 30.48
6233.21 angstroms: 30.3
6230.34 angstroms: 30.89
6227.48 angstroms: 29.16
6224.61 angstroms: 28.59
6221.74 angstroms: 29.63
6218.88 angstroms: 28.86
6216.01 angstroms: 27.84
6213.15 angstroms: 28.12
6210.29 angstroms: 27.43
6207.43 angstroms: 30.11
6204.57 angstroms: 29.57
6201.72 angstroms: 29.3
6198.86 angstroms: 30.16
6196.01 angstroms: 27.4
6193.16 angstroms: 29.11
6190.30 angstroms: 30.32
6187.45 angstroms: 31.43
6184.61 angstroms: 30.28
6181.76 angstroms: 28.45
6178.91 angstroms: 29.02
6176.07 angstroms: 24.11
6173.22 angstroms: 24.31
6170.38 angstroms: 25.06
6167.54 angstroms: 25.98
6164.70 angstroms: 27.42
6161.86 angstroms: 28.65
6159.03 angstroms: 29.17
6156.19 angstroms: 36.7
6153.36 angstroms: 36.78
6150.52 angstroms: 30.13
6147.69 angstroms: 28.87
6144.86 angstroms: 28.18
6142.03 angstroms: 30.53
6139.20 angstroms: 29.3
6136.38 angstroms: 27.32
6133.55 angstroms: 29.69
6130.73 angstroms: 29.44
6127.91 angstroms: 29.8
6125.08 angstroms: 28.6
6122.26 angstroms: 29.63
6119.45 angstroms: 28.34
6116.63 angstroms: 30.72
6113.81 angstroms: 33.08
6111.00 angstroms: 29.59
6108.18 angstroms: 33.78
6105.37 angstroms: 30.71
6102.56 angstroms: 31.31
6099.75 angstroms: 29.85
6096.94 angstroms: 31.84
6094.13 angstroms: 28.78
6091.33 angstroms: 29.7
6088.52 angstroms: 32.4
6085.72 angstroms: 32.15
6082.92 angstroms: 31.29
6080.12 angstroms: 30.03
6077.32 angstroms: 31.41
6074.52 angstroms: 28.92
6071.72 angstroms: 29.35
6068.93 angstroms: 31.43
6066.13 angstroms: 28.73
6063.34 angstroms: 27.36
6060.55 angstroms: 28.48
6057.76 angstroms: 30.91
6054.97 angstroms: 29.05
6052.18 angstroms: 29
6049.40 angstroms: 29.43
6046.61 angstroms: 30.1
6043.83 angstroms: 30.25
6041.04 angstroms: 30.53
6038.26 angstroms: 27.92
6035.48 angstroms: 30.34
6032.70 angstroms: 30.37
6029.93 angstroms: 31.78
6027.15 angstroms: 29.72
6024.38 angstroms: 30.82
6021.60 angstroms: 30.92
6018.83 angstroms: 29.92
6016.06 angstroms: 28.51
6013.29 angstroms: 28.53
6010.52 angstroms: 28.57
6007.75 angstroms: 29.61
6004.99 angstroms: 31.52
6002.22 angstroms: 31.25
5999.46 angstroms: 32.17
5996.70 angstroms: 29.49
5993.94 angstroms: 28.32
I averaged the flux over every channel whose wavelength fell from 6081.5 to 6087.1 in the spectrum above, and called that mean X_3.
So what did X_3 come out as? 31.7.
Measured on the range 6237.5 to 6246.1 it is 29.2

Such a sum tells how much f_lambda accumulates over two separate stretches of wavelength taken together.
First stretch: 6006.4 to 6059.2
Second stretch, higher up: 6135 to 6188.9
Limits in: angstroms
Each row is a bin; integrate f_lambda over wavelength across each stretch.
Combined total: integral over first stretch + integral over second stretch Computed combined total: 3139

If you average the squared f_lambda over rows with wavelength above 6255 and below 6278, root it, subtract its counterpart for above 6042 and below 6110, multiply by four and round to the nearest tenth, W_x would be -4.6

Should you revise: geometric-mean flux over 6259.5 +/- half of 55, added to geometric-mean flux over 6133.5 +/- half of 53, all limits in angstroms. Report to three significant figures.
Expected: 59.6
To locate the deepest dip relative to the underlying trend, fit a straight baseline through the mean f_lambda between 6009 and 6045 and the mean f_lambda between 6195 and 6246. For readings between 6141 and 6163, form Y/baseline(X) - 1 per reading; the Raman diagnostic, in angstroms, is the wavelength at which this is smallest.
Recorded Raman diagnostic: 6144.86 angstroms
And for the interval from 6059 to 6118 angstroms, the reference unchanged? 6063.34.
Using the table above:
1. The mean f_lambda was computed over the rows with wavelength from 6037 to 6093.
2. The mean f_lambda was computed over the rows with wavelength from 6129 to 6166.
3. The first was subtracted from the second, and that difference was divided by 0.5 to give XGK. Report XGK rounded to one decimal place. 0.5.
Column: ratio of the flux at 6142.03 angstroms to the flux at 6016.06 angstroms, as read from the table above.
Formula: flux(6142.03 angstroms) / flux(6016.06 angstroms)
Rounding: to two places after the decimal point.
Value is 1.07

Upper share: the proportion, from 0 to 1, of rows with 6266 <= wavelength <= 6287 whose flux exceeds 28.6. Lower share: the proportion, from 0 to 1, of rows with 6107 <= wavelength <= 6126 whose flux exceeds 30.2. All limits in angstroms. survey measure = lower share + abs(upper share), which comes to 1.14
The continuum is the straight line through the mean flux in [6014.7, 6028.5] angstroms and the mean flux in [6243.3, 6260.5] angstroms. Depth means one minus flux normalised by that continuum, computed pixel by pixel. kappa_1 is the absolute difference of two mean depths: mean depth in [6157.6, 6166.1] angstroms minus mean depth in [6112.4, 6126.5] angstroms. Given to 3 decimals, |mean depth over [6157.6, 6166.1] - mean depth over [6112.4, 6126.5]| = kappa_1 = 0.053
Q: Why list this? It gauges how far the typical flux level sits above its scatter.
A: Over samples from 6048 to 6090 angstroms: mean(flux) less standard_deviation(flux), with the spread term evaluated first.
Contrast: 28.5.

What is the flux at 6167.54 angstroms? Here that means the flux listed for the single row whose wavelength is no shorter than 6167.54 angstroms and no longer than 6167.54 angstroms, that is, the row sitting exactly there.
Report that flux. 25.98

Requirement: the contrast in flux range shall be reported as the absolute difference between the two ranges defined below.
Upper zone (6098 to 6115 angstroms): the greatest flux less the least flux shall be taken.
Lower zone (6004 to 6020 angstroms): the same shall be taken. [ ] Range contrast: 1.2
